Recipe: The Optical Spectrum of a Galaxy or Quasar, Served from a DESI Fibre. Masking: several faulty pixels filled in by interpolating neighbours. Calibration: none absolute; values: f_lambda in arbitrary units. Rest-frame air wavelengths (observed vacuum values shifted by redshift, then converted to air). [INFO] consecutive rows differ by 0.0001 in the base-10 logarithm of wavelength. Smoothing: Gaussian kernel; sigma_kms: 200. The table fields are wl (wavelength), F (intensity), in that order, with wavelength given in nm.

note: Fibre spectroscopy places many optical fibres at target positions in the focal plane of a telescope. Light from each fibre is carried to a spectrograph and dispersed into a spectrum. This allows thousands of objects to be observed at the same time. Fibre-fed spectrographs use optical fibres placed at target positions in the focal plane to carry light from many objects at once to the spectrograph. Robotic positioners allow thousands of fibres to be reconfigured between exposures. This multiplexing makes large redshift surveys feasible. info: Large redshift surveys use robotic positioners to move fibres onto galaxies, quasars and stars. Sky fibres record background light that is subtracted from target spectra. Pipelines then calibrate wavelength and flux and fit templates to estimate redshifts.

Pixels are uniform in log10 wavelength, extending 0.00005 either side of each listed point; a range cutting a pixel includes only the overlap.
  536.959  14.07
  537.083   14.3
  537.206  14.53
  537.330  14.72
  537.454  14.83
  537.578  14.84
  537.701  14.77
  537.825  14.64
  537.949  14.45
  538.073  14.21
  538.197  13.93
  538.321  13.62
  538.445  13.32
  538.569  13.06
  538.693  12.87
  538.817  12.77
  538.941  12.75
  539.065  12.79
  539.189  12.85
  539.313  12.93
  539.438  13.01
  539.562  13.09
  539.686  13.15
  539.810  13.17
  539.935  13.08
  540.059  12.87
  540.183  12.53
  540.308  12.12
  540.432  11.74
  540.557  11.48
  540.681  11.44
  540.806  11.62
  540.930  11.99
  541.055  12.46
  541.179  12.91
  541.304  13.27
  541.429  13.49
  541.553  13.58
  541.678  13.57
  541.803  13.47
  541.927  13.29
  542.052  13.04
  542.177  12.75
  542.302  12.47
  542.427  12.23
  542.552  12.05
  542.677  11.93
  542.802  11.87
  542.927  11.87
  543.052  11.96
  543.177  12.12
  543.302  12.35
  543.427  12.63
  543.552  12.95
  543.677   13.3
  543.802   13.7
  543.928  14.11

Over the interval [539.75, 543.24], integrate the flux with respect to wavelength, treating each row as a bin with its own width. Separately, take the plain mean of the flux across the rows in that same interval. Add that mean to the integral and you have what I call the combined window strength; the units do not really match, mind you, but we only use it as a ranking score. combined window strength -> 56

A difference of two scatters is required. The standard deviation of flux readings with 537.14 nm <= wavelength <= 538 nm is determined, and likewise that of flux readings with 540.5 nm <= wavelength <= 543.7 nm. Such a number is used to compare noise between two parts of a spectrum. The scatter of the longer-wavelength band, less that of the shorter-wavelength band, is 0.54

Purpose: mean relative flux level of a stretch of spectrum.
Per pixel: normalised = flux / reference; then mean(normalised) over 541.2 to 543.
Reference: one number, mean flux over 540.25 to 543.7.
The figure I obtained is 1.02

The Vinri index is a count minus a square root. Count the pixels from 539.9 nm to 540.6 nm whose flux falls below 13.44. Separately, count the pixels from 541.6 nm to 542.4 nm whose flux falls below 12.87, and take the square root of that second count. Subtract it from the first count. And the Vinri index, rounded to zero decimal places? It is 5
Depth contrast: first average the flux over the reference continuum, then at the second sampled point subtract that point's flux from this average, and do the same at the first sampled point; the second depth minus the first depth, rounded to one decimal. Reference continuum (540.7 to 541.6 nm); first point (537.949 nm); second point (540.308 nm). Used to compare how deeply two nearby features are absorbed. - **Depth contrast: 2.3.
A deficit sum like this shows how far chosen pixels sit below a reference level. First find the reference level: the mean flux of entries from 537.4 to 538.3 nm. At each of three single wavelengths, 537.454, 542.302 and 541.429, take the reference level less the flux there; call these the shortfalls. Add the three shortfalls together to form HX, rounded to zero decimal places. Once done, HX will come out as 3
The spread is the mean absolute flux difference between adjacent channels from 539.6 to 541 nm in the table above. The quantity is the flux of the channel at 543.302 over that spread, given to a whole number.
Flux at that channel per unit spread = 54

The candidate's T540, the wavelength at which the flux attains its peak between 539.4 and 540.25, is 539.810 nm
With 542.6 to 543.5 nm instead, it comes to 543.427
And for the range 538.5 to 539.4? 538.569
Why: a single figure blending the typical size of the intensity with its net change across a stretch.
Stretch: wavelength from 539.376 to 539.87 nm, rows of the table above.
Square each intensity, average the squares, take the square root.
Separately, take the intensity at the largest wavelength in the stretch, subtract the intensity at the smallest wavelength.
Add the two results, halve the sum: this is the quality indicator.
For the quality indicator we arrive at 6.6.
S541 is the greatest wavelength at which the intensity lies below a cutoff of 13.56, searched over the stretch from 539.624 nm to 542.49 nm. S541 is 542.427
